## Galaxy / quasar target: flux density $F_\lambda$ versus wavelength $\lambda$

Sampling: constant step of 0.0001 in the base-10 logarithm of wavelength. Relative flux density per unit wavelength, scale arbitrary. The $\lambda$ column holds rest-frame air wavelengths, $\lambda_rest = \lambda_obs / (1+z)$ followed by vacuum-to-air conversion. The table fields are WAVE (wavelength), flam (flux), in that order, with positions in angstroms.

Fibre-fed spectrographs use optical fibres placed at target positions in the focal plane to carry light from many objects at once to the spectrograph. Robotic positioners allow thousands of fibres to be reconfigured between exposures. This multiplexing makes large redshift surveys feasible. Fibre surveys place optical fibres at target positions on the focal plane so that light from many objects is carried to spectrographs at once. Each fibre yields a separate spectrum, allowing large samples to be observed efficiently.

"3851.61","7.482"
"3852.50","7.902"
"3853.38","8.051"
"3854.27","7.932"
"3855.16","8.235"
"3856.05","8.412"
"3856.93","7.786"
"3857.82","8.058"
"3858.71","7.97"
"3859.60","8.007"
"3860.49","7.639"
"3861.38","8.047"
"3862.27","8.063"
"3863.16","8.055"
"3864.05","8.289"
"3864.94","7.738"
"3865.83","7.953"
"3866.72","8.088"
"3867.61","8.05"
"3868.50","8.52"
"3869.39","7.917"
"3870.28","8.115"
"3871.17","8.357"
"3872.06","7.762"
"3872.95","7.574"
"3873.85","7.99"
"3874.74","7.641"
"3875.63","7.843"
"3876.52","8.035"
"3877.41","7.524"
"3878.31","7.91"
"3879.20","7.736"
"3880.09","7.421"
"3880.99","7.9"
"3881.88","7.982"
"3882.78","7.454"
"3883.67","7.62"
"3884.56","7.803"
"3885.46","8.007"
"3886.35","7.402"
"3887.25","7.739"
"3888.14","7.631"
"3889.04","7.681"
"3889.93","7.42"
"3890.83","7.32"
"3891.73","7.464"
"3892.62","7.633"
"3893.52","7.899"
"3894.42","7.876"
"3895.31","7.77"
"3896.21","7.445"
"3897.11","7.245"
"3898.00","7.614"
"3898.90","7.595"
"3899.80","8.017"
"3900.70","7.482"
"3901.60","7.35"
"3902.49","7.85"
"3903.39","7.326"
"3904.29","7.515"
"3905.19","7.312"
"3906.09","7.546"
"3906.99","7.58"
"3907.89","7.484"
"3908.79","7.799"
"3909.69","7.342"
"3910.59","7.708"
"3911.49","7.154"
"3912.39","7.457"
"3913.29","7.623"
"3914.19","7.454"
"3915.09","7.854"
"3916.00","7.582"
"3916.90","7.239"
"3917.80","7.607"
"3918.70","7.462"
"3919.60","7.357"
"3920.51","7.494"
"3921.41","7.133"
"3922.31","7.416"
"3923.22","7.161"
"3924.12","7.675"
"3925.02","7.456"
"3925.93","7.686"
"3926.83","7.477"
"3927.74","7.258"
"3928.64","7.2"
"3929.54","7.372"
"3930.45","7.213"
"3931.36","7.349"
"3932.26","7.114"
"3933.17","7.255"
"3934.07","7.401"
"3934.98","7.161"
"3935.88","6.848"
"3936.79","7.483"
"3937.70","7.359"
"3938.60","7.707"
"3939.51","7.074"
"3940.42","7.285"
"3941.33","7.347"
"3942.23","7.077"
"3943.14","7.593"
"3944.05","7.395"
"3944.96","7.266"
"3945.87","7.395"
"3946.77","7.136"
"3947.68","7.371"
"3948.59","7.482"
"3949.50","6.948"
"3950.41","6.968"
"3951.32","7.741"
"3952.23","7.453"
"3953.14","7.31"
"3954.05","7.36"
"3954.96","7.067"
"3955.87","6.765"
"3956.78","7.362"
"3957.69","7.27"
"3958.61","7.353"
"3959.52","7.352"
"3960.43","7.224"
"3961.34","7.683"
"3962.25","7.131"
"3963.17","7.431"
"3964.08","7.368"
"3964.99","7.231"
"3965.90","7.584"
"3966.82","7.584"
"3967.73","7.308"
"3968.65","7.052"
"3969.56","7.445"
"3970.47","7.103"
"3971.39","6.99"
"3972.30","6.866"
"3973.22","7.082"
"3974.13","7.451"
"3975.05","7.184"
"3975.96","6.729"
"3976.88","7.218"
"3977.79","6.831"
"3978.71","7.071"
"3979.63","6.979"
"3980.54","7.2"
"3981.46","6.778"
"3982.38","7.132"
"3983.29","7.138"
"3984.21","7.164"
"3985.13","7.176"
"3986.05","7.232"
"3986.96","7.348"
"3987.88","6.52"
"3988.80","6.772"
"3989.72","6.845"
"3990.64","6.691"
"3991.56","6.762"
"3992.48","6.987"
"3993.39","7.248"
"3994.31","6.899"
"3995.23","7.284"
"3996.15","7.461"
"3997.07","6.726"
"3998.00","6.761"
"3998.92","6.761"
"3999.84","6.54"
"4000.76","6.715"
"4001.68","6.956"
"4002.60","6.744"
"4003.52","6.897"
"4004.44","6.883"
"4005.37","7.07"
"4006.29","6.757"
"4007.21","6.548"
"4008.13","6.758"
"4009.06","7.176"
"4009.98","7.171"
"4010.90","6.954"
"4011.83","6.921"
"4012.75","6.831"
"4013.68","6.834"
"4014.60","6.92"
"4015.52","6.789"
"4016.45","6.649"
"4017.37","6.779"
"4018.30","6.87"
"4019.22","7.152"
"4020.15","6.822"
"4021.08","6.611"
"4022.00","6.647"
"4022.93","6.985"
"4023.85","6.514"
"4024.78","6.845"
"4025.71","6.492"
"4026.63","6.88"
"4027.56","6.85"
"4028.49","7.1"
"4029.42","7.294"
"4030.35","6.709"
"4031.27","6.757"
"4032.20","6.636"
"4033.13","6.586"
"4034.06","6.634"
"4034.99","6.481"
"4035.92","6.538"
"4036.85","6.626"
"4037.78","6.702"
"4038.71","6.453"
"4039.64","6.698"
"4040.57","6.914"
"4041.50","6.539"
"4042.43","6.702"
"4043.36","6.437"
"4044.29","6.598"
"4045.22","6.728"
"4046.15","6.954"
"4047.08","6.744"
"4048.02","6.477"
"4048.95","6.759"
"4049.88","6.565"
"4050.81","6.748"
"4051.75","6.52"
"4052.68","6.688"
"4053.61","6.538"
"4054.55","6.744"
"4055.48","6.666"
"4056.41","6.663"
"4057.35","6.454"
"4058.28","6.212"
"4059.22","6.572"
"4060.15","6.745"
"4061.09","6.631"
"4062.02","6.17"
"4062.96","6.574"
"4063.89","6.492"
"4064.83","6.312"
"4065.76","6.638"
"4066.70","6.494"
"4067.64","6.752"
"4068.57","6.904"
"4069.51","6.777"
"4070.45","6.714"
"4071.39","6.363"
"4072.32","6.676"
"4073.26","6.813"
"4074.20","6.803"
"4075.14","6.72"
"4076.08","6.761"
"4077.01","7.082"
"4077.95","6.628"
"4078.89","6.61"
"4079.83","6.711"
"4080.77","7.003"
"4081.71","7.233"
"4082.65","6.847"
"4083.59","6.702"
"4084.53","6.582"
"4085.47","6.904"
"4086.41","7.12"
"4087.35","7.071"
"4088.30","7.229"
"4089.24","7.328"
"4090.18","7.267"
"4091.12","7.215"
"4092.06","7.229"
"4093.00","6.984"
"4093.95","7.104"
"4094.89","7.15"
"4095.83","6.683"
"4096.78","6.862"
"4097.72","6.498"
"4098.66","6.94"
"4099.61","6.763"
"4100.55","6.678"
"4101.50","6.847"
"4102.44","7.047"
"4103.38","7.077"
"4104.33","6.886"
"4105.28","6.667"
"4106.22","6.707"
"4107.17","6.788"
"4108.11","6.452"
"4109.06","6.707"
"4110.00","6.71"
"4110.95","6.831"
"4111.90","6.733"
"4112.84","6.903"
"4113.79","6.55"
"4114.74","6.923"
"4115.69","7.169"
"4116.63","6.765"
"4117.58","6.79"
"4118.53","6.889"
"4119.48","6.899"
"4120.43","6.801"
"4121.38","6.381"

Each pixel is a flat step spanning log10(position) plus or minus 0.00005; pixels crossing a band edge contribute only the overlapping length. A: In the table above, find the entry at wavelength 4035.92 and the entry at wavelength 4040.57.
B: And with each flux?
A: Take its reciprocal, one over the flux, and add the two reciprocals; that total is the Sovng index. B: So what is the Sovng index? 0.298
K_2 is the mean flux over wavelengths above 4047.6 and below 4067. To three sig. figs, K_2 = 6.56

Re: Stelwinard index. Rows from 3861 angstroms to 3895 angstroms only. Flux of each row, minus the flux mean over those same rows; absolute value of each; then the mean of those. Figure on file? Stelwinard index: 0.228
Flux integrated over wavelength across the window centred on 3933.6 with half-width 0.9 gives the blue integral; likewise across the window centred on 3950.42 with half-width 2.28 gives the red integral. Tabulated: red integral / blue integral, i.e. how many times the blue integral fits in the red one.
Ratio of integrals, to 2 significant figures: 2.5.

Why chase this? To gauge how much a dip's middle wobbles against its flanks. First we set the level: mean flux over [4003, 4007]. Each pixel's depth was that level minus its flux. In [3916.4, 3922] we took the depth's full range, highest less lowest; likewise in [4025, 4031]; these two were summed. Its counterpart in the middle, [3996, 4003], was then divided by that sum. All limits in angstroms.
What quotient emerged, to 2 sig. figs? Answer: 0.72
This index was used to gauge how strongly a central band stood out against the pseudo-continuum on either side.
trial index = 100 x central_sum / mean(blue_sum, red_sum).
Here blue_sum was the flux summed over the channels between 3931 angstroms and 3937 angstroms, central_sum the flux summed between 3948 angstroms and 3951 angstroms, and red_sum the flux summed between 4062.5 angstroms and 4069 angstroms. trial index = 44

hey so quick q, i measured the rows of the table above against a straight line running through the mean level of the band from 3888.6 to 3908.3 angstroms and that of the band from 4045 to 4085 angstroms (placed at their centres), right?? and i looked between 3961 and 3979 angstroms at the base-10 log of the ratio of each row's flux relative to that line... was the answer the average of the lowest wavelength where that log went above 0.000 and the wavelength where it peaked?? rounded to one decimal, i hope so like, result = 3961.3 angstroms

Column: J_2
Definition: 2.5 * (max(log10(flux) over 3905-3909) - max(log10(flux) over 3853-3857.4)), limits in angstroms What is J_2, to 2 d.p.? -0.08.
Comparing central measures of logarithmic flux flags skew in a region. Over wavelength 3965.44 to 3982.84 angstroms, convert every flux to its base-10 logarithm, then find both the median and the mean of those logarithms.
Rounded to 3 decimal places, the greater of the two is 0.853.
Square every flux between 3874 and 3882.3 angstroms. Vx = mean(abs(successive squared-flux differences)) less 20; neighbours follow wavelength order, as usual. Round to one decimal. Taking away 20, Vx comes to -15.5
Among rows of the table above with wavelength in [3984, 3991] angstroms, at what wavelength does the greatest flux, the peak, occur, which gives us 3986.96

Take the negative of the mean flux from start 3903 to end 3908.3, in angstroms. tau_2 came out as -7.5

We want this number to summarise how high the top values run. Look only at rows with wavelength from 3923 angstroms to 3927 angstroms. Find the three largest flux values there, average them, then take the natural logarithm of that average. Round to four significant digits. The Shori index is 2.030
